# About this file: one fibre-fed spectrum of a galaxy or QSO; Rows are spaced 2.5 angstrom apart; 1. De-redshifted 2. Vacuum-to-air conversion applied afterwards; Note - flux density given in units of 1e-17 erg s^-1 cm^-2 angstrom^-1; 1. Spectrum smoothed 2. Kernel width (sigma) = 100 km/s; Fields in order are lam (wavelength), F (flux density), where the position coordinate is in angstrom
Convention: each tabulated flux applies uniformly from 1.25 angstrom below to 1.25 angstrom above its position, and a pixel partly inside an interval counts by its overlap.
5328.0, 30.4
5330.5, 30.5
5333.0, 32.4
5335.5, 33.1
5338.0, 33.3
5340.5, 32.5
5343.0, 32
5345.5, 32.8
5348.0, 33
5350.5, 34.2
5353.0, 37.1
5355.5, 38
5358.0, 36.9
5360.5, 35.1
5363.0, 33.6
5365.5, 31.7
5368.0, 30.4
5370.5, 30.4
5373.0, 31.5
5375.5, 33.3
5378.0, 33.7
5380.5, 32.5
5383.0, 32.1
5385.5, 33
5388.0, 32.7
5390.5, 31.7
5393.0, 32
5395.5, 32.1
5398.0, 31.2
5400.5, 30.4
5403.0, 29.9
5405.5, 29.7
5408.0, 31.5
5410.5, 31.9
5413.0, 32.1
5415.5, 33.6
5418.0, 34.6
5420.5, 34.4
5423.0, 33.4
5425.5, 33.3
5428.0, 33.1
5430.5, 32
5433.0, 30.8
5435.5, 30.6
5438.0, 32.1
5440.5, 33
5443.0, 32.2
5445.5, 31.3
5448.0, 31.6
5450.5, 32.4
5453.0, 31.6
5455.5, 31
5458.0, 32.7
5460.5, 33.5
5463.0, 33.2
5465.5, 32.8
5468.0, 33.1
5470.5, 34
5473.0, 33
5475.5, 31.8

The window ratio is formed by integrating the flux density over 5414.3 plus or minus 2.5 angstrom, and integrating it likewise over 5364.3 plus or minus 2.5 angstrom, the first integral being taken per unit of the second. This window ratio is 1.01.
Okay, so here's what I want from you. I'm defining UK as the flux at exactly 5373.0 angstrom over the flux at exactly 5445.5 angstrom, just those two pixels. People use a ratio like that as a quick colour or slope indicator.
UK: 1.01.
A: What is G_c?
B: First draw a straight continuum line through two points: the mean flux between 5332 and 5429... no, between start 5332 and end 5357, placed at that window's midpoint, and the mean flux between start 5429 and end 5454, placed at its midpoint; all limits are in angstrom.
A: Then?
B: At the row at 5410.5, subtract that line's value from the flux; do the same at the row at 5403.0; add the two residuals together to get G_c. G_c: -3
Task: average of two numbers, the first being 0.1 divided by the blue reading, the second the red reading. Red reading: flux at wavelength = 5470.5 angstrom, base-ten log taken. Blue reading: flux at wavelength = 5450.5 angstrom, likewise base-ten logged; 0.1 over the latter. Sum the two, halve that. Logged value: 0.799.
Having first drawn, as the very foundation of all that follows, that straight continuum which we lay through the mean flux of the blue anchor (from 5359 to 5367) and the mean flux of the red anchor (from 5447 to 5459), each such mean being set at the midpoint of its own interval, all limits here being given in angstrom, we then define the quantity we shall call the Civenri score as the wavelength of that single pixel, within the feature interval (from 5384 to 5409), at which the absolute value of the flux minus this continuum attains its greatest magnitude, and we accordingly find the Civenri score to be 5405.5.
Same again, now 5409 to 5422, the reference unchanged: 5418.0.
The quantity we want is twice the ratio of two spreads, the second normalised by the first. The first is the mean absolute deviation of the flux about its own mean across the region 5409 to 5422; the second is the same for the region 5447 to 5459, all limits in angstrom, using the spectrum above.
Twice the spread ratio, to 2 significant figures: 1.0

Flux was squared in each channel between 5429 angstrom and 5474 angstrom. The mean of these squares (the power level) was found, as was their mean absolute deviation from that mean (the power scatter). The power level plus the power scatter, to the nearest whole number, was 1094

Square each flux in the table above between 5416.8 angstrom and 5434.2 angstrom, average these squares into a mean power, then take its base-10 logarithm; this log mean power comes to 3.04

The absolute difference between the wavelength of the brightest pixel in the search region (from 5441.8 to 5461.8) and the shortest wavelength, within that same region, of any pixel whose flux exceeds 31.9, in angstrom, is 17.5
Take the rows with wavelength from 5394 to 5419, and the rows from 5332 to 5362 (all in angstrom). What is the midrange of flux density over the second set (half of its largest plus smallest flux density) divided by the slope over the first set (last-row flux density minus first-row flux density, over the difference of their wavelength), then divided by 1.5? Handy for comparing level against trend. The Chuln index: 210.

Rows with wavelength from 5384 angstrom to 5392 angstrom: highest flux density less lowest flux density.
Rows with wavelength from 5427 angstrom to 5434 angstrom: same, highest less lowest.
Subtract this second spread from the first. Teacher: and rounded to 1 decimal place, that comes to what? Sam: -1.0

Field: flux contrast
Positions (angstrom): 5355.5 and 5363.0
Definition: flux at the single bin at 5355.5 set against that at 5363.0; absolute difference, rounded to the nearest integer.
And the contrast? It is 4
